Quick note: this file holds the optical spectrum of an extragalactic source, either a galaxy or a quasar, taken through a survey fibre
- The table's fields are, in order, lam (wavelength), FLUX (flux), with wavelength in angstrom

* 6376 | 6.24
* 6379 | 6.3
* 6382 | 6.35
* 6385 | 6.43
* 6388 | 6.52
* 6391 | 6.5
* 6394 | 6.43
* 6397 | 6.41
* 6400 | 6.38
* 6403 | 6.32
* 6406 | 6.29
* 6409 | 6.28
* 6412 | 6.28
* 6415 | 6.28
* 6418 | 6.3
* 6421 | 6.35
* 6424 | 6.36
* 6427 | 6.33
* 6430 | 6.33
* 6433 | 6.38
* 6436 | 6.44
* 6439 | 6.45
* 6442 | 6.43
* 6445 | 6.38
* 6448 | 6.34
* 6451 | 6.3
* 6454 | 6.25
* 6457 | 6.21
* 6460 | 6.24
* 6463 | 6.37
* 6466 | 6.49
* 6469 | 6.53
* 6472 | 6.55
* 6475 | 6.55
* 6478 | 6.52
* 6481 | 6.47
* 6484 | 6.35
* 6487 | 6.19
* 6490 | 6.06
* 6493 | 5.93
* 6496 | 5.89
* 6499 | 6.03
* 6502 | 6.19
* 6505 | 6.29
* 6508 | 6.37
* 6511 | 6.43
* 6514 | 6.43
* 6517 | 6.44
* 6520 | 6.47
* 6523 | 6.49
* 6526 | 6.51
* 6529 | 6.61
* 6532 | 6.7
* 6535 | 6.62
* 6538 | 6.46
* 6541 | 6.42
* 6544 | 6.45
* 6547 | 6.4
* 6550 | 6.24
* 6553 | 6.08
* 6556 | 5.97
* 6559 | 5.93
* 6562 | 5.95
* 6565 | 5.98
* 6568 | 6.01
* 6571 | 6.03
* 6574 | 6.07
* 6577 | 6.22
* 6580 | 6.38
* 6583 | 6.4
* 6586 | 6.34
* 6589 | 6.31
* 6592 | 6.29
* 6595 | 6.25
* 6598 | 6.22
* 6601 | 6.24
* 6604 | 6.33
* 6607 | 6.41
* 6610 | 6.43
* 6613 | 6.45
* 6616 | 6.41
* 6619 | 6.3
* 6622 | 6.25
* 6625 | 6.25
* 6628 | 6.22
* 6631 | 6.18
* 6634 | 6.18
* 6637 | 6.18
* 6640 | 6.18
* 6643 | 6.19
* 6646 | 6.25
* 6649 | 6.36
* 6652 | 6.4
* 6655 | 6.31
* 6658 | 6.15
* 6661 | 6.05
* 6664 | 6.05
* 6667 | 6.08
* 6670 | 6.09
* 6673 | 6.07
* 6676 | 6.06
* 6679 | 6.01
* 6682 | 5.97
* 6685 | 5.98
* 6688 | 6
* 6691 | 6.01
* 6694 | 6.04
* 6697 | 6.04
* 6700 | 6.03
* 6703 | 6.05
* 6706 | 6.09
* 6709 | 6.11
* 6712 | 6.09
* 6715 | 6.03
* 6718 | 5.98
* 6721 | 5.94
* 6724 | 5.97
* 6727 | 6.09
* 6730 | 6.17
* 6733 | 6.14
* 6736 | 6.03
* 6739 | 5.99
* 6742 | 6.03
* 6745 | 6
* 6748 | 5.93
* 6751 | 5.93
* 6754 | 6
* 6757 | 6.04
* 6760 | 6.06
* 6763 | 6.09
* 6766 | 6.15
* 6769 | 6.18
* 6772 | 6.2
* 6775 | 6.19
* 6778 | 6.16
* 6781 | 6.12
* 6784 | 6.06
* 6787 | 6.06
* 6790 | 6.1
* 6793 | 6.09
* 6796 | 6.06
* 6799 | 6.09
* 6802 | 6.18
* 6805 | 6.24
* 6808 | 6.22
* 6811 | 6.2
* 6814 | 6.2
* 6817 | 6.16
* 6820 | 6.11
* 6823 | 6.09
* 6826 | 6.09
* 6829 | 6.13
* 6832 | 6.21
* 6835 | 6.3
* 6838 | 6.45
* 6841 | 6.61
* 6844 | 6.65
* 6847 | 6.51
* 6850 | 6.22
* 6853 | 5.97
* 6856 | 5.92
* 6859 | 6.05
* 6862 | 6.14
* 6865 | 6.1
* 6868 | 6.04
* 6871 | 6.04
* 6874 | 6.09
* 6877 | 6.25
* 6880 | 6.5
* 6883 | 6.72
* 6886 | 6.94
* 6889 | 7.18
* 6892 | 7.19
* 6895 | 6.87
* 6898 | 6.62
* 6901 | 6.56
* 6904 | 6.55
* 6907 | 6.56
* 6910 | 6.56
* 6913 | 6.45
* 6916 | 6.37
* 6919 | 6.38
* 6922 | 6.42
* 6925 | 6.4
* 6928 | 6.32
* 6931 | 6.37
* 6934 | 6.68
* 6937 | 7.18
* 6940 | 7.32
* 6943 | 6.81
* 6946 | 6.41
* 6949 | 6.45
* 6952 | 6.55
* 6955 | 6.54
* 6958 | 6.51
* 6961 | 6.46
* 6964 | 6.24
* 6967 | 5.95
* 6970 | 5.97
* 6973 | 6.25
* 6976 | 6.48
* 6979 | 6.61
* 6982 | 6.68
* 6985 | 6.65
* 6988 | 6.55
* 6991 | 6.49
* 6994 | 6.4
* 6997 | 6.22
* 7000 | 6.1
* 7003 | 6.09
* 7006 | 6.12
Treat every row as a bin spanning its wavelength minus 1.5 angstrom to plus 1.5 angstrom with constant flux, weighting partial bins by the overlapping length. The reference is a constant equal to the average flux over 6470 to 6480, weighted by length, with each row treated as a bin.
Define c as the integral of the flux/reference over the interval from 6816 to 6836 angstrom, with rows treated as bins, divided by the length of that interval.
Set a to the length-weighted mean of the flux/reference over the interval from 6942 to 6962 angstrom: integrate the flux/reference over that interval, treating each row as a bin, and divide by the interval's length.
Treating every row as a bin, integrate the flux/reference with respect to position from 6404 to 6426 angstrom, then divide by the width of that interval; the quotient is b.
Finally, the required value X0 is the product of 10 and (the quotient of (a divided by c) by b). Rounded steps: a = 1.00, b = 0.96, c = 0.941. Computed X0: 11.0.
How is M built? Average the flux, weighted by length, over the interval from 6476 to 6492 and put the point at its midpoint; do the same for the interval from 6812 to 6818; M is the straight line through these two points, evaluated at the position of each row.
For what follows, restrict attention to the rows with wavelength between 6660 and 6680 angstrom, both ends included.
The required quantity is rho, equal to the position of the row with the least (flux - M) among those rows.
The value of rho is 6679 angstrom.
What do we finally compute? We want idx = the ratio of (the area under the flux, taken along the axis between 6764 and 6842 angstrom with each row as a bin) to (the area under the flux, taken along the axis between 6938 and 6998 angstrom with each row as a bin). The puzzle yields 1.2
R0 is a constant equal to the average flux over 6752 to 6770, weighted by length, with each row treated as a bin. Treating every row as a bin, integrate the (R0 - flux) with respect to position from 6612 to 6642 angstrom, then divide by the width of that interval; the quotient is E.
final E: -0.2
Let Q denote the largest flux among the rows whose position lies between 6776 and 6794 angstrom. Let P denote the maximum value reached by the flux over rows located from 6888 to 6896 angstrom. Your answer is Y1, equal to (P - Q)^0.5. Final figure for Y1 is 1.0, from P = 7.19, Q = 6.16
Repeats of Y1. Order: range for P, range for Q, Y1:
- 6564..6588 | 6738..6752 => 0.6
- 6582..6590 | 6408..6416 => 0.3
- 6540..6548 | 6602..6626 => 0.0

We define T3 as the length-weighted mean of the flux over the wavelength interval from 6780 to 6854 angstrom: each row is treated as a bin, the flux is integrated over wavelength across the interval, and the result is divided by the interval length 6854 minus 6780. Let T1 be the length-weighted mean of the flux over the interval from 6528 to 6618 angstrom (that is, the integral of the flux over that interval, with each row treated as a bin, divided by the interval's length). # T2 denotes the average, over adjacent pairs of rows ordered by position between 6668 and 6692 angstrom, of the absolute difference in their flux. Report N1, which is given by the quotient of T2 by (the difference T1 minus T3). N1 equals 0.29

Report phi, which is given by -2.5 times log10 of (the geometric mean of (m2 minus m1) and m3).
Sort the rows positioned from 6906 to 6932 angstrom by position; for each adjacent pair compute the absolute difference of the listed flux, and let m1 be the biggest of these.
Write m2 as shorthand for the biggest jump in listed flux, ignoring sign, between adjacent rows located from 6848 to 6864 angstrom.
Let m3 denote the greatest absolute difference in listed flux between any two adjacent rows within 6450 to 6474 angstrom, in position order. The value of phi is 2.2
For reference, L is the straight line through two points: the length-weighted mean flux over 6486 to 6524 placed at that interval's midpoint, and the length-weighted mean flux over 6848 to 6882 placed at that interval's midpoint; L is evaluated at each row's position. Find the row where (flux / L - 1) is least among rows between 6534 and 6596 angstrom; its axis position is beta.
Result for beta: 6559 angstrom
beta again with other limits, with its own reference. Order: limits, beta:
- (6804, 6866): 6856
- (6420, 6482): 6457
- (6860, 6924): 6868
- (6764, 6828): 6784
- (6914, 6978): 6967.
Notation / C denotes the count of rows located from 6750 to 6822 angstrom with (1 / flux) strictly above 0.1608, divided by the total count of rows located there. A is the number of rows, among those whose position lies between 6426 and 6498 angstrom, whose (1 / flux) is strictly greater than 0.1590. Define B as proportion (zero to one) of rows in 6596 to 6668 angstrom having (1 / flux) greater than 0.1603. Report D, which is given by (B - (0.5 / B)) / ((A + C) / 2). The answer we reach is -0.16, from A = 7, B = 0.5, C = 0.9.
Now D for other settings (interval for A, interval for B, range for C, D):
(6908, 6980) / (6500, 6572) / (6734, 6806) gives -0.47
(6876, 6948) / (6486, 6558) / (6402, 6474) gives -2.24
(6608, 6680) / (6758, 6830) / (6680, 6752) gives 0.05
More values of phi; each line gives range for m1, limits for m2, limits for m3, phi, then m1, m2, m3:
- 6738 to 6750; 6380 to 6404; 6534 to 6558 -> 3.1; 0.070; 0.09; 0.160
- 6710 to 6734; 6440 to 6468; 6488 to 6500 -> 3.6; 0.120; 0.13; 0.140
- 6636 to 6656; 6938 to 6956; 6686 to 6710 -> 2.2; 0.110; 0.51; 0.040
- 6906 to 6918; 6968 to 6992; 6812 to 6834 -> 2.3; 0.110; 0.28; 0.080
